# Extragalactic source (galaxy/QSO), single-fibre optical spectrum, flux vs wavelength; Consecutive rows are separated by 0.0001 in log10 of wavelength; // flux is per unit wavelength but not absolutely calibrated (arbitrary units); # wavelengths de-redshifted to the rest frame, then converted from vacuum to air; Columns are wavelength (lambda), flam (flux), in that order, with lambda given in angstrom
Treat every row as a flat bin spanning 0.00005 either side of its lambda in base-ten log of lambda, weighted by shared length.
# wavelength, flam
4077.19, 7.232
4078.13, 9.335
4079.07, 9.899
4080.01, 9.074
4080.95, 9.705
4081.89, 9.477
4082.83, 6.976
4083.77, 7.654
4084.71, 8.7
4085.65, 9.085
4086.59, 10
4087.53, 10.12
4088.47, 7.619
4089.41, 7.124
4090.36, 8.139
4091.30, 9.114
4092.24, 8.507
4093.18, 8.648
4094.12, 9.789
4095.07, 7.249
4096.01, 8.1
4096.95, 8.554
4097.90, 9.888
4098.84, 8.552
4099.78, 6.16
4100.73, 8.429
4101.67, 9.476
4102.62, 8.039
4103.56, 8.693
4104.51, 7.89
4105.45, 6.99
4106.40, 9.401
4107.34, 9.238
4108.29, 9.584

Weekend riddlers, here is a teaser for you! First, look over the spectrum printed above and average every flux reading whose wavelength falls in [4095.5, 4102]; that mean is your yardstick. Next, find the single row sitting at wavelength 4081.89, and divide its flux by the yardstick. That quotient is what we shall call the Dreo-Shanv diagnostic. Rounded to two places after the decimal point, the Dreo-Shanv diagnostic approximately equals 1.12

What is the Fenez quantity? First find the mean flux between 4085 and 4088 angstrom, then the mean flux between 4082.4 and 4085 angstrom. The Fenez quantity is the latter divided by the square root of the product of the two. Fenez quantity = 0.89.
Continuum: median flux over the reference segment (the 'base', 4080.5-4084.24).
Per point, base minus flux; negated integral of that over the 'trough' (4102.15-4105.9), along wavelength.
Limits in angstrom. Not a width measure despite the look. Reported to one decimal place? -2.5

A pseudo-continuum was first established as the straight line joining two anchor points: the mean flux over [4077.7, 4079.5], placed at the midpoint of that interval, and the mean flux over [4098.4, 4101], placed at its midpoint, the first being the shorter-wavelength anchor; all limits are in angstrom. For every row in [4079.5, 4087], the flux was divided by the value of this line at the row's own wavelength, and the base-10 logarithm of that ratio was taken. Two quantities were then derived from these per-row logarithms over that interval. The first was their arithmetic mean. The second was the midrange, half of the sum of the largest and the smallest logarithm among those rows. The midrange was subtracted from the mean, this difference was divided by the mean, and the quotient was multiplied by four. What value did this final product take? -3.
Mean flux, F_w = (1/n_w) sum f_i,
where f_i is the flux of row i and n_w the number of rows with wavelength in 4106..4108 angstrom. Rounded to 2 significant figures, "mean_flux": 9.3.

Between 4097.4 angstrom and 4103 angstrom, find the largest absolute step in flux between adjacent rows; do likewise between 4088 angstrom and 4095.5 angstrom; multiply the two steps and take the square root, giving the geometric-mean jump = 2.5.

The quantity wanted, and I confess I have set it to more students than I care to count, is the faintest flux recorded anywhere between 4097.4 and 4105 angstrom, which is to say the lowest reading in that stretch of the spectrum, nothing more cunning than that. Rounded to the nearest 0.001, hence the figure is 6.160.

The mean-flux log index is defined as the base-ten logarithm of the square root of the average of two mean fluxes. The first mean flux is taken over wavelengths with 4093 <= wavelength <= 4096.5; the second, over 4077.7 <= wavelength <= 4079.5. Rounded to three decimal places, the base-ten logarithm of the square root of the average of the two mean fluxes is 0.478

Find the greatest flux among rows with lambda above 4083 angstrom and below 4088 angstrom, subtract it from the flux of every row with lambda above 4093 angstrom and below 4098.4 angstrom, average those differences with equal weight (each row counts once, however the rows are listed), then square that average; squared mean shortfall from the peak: 2.00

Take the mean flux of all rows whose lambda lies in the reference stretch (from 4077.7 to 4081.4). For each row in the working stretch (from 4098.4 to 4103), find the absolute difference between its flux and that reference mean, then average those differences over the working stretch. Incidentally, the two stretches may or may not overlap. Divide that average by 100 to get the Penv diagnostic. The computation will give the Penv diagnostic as 0.0137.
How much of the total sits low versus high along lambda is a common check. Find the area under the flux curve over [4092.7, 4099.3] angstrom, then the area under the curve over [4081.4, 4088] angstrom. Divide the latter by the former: 1.02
